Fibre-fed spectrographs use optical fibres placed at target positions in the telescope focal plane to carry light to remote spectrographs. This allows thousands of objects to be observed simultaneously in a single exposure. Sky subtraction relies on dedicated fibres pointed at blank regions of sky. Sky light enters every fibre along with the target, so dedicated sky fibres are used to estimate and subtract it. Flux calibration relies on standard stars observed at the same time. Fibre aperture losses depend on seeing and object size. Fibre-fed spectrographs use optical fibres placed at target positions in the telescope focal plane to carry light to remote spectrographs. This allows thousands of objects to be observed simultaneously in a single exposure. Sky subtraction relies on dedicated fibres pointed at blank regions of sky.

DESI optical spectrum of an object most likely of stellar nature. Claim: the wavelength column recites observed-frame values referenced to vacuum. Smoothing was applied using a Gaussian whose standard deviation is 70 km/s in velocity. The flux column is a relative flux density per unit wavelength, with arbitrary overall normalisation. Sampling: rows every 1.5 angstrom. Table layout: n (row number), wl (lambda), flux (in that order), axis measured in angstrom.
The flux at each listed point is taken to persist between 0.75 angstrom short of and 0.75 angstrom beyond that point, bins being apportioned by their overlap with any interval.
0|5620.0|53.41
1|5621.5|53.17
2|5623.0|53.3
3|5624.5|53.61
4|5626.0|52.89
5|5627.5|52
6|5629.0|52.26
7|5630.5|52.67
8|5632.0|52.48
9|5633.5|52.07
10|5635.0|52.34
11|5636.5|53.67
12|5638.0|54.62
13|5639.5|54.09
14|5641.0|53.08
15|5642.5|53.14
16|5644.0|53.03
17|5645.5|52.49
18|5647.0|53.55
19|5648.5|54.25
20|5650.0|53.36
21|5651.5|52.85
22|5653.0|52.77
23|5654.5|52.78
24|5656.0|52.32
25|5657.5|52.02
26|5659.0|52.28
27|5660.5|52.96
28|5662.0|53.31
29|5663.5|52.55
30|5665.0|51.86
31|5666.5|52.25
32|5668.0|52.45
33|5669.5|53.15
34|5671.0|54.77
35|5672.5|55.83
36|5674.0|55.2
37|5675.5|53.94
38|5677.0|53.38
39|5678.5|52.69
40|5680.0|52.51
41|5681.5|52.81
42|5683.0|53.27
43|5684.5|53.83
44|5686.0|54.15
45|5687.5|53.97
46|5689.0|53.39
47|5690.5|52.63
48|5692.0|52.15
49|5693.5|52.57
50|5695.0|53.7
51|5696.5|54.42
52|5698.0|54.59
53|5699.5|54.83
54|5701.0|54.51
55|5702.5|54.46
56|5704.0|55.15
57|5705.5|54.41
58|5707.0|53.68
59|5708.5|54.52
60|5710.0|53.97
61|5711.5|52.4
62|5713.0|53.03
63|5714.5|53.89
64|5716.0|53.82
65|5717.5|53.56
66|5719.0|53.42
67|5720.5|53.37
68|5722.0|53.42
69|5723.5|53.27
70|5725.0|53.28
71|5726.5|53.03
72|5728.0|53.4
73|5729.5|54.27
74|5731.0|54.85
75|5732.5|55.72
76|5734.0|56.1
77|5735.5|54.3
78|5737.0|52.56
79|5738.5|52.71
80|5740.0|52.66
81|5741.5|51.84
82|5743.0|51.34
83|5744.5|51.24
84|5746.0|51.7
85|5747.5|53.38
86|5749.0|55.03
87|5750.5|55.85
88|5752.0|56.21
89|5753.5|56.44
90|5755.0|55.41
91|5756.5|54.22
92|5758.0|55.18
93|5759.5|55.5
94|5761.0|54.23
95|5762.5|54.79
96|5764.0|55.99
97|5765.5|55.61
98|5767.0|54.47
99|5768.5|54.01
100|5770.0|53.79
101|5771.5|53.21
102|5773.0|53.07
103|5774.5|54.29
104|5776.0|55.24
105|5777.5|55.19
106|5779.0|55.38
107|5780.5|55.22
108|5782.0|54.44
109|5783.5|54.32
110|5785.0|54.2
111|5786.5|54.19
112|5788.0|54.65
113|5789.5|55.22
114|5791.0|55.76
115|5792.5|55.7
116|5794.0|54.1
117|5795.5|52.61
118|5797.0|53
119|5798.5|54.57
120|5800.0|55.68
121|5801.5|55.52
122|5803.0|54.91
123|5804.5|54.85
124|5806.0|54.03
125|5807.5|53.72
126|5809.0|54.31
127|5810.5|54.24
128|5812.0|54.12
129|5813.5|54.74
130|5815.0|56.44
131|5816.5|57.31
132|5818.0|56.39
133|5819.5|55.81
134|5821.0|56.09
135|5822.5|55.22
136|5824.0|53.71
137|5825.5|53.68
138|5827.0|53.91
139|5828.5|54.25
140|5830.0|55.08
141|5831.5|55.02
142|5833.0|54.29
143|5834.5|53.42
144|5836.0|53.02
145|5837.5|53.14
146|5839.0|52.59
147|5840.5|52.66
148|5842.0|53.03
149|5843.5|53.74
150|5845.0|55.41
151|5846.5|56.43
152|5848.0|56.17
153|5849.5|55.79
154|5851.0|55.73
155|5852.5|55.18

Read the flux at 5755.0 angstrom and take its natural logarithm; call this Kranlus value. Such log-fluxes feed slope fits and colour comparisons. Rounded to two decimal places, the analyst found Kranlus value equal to 4.01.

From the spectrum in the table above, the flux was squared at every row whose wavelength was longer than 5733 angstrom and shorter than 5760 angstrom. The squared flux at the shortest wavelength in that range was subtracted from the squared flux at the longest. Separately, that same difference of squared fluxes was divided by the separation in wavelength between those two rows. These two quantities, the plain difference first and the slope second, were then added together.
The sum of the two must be -70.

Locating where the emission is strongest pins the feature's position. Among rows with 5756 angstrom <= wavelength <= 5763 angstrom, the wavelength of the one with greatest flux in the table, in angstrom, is 5759.5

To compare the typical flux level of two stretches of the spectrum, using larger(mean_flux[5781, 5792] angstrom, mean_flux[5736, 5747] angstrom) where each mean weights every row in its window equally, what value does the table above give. 54.7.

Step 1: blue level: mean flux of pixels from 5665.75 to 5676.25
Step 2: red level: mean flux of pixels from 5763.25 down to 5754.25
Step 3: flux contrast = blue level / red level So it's 0.983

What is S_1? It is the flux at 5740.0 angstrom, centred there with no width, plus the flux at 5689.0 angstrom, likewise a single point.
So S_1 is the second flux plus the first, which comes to 106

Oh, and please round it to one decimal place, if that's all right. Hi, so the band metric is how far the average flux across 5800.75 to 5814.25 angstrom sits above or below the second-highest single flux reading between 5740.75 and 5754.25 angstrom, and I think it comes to -1.7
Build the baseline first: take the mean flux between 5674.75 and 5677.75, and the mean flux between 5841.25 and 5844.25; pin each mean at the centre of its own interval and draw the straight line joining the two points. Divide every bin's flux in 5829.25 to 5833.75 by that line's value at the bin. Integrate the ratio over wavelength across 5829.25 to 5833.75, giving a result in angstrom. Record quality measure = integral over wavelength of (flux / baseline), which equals 4.62 angstrom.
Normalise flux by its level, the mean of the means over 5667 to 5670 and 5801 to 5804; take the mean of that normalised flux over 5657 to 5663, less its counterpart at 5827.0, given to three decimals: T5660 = -0.023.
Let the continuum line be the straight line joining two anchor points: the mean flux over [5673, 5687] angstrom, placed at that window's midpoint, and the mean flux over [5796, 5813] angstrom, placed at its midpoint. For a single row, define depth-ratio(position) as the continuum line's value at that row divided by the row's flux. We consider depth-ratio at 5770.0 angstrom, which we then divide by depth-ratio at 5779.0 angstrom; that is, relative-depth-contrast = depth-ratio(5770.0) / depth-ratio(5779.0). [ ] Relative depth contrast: 1.03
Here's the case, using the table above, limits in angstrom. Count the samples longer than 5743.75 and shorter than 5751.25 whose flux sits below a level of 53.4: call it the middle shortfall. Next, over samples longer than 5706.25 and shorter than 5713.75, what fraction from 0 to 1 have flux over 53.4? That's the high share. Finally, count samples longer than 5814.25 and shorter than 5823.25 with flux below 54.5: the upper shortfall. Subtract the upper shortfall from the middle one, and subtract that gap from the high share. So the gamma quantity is -2.4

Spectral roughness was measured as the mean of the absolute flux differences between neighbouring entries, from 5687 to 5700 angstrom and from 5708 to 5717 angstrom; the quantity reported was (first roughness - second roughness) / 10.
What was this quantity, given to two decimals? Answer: -0.02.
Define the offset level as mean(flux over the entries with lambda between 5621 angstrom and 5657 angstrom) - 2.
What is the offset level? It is 51.0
